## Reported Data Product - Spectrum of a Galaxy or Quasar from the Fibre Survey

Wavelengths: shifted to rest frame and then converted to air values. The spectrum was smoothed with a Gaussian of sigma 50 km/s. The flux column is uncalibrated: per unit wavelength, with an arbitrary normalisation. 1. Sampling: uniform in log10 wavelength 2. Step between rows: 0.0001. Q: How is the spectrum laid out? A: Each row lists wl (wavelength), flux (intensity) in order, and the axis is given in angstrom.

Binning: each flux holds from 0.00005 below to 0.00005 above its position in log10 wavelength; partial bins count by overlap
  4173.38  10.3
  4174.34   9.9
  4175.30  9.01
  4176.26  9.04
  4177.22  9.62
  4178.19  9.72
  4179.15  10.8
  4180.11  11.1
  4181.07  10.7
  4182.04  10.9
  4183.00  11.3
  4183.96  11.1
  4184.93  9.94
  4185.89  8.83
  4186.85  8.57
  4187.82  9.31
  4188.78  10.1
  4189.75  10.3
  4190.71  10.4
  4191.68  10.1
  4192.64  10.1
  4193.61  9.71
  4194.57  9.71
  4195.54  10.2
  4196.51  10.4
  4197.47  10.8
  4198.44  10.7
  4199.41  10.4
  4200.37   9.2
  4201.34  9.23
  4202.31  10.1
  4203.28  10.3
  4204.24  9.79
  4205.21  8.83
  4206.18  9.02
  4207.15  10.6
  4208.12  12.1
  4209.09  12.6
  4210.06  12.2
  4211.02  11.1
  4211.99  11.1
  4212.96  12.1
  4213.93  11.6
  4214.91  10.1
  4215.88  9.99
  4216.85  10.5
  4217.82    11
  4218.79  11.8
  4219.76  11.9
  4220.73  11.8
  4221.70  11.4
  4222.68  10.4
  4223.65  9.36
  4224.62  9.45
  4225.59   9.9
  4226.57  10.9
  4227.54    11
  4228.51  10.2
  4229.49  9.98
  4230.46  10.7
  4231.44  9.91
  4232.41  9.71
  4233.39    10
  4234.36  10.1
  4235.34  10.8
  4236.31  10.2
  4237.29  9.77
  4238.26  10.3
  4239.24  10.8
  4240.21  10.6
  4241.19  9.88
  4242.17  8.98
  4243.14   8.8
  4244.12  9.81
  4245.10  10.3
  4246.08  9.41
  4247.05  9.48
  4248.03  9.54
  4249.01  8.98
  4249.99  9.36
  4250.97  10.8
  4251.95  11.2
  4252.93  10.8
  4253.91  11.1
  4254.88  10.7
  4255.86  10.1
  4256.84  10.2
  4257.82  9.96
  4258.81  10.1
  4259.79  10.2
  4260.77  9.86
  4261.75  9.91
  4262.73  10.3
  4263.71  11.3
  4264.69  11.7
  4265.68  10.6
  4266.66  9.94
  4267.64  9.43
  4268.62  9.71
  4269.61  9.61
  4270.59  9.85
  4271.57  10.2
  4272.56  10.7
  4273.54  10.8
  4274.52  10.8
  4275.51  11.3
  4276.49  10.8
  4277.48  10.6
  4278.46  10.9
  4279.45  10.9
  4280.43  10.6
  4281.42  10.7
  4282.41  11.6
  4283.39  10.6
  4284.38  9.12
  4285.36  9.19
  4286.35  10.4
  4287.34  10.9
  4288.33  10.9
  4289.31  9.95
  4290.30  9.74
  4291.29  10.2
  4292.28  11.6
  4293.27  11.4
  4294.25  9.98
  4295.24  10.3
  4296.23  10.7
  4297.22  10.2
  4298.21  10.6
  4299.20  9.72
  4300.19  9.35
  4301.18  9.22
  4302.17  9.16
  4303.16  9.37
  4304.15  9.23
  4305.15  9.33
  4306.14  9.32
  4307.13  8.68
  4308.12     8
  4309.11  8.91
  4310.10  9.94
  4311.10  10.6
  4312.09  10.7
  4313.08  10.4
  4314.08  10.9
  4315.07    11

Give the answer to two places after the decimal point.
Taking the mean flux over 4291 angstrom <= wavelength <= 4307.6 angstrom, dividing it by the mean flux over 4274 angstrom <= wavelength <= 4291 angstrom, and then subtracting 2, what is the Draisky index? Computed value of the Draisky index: -1.06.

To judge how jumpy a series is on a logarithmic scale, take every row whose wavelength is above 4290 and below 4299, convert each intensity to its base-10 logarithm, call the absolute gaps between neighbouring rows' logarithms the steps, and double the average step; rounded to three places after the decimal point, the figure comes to 0.052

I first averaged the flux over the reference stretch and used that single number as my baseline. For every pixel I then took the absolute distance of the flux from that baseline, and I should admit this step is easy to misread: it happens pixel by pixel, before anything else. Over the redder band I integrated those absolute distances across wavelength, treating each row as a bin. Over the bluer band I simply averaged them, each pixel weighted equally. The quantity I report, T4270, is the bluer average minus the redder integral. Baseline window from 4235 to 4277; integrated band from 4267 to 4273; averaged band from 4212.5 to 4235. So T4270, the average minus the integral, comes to -2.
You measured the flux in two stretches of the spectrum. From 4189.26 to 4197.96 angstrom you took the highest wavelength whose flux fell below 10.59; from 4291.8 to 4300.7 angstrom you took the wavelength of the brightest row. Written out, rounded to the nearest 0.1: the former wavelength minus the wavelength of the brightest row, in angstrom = -95.8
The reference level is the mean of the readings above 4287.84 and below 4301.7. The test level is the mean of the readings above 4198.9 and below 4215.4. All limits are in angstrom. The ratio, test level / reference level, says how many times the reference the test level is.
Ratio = 1.03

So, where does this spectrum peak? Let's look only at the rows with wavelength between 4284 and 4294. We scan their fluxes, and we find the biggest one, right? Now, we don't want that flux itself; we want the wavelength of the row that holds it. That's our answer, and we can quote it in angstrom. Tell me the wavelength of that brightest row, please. 4292.28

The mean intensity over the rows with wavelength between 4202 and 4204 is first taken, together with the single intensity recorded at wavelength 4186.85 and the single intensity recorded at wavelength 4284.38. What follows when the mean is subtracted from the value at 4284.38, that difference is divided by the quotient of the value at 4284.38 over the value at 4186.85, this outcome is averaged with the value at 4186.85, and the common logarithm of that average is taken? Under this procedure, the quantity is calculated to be 0.58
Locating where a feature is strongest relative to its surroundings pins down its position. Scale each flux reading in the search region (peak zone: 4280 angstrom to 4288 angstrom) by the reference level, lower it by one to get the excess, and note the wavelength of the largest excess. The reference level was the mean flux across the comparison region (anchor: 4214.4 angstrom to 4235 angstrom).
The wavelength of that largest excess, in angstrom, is 4282.41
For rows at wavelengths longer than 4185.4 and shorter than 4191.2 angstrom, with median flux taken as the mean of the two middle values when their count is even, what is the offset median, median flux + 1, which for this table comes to 10.7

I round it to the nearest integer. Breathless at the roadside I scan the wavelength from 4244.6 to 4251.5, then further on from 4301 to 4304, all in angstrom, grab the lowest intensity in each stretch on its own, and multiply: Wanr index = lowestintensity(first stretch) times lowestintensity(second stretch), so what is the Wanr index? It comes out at 82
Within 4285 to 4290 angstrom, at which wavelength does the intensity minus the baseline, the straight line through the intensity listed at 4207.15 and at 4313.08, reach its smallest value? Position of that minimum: 4285.36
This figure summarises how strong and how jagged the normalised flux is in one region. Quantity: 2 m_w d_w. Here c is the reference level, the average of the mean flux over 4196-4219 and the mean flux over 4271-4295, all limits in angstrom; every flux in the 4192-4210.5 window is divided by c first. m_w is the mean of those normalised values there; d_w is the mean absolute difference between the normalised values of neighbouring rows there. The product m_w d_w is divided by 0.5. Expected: 0.100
